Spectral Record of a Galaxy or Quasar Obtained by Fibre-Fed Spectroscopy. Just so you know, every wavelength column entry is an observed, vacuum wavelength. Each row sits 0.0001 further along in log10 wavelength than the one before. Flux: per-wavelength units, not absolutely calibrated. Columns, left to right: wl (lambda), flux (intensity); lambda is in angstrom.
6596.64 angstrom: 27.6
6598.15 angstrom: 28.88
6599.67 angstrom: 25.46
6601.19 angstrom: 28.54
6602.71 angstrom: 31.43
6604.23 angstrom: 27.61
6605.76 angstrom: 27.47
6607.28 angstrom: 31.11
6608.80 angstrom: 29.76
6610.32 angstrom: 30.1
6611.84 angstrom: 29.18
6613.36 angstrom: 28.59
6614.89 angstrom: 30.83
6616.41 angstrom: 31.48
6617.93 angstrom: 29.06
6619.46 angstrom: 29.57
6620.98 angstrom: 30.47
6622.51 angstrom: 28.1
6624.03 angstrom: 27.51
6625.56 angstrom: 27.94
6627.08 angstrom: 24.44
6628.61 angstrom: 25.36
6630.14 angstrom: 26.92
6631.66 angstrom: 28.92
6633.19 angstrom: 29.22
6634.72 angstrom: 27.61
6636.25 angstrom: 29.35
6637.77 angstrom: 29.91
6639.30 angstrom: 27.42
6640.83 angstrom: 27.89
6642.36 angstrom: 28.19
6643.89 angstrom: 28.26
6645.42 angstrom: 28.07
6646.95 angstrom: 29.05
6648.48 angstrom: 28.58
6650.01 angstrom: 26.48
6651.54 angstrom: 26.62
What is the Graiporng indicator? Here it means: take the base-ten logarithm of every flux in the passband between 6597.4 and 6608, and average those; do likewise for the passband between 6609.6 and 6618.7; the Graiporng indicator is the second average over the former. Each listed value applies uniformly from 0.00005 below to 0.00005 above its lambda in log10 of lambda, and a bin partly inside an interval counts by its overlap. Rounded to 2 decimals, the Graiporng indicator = 1.01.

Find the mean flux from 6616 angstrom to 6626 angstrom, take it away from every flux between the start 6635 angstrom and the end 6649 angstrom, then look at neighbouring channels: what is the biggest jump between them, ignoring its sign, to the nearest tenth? 2.5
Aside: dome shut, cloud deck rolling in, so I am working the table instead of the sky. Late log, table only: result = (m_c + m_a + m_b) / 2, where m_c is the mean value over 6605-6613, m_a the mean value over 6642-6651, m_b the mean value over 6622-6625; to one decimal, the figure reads 42.7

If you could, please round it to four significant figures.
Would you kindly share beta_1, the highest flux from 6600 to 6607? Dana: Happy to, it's 31.43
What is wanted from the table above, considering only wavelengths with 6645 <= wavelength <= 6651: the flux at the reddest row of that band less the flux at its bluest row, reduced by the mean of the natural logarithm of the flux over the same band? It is -4.9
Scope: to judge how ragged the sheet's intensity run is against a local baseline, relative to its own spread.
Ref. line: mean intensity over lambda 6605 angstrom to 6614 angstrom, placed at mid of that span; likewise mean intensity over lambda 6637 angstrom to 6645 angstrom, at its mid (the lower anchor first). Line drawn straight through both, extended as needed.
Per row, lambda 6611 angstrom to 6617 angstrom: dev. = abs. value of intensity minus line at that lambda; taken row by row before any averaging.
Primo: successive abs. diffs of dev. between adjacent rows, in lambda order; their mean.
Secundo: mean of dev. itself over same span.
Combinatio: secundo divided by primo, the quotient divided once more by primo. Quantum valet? 2.2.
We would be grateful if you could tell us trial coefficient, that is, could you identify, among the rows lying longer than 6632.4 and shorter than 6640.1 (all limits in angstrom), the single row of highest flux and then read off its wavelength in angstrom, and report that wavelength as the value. 6637.77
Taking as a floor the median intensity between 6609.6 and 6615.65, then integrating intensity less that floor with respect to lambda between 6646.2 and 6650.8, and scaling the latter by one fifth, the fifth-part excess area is -1.5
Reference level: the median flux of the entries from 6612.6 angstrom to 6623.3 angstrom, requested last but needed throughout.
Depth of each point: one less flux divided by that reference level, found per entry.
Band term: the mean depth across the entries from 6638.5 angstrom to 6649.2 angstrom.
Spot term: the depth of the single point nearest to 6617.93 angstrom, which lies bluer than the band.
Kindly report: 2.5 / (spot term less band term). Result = -87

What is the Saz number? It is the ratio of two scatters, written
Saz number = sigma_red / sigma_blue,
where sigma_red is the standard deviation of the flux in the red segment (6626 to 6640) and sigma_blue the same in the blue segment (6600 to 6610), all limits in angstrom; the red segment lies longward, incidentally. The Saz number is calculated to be 1.1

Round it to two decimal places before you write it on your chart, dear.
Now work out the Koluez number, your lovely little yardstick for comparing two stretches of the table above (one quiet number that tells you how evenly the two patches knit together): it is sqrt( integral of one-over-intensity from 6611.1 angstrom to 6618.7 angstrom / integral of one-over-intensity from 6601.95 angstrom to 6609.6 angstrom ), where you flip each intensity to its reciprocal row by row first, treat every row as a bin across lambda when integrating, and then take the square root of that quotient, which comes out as 0.99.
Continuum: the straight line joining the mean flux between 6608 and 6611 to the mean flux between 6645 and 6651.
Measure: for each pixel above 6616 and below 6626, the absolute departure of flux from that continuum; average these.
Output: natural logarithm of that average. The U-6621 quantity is 0.1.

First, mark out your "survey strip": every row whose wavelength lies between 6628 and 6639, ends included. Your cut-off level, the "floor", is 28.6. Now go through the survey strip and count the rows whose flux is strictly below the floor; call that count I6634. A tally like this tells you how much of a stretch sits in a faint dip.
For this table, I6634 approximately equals 3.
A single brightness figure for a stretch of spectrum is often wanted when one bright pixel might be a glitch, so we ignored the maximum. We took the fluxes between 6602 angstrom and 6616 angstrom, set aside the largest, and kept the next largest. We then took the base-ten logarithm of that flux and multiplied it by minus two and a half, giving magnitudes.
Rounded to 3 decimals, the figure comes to -3.732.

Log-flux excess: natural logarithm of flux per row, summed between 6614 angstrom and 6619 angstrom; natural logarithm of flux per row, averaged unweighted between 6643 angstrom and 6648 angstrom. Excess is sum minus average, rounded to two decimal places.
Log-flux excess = 6.90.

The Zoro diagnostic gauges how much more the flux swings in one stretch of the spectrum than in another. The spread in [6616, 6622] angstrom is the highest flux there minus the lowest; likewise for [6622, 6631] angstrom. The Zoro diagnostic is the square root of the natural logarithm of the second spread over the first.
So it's 0.643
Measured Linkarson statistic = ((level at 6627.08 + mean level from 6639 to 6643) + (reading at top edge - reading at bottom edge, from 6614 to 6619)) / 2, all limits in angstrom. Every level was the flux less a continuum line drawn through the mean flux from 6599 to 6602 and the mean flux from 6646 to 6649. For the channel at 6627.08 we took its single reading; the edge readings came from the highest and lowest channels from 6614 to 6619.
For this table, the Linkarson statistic -3.1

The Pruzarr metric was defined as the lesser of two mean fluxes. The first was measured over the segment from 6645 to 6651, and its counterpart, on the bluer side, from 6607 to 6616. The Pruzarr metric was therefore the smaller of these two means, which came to 28.0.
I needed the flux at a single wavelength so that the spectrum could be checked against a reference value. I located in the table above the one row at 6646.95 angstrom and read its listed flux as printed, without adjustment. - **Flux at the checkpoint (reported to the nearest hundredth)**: 29.05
